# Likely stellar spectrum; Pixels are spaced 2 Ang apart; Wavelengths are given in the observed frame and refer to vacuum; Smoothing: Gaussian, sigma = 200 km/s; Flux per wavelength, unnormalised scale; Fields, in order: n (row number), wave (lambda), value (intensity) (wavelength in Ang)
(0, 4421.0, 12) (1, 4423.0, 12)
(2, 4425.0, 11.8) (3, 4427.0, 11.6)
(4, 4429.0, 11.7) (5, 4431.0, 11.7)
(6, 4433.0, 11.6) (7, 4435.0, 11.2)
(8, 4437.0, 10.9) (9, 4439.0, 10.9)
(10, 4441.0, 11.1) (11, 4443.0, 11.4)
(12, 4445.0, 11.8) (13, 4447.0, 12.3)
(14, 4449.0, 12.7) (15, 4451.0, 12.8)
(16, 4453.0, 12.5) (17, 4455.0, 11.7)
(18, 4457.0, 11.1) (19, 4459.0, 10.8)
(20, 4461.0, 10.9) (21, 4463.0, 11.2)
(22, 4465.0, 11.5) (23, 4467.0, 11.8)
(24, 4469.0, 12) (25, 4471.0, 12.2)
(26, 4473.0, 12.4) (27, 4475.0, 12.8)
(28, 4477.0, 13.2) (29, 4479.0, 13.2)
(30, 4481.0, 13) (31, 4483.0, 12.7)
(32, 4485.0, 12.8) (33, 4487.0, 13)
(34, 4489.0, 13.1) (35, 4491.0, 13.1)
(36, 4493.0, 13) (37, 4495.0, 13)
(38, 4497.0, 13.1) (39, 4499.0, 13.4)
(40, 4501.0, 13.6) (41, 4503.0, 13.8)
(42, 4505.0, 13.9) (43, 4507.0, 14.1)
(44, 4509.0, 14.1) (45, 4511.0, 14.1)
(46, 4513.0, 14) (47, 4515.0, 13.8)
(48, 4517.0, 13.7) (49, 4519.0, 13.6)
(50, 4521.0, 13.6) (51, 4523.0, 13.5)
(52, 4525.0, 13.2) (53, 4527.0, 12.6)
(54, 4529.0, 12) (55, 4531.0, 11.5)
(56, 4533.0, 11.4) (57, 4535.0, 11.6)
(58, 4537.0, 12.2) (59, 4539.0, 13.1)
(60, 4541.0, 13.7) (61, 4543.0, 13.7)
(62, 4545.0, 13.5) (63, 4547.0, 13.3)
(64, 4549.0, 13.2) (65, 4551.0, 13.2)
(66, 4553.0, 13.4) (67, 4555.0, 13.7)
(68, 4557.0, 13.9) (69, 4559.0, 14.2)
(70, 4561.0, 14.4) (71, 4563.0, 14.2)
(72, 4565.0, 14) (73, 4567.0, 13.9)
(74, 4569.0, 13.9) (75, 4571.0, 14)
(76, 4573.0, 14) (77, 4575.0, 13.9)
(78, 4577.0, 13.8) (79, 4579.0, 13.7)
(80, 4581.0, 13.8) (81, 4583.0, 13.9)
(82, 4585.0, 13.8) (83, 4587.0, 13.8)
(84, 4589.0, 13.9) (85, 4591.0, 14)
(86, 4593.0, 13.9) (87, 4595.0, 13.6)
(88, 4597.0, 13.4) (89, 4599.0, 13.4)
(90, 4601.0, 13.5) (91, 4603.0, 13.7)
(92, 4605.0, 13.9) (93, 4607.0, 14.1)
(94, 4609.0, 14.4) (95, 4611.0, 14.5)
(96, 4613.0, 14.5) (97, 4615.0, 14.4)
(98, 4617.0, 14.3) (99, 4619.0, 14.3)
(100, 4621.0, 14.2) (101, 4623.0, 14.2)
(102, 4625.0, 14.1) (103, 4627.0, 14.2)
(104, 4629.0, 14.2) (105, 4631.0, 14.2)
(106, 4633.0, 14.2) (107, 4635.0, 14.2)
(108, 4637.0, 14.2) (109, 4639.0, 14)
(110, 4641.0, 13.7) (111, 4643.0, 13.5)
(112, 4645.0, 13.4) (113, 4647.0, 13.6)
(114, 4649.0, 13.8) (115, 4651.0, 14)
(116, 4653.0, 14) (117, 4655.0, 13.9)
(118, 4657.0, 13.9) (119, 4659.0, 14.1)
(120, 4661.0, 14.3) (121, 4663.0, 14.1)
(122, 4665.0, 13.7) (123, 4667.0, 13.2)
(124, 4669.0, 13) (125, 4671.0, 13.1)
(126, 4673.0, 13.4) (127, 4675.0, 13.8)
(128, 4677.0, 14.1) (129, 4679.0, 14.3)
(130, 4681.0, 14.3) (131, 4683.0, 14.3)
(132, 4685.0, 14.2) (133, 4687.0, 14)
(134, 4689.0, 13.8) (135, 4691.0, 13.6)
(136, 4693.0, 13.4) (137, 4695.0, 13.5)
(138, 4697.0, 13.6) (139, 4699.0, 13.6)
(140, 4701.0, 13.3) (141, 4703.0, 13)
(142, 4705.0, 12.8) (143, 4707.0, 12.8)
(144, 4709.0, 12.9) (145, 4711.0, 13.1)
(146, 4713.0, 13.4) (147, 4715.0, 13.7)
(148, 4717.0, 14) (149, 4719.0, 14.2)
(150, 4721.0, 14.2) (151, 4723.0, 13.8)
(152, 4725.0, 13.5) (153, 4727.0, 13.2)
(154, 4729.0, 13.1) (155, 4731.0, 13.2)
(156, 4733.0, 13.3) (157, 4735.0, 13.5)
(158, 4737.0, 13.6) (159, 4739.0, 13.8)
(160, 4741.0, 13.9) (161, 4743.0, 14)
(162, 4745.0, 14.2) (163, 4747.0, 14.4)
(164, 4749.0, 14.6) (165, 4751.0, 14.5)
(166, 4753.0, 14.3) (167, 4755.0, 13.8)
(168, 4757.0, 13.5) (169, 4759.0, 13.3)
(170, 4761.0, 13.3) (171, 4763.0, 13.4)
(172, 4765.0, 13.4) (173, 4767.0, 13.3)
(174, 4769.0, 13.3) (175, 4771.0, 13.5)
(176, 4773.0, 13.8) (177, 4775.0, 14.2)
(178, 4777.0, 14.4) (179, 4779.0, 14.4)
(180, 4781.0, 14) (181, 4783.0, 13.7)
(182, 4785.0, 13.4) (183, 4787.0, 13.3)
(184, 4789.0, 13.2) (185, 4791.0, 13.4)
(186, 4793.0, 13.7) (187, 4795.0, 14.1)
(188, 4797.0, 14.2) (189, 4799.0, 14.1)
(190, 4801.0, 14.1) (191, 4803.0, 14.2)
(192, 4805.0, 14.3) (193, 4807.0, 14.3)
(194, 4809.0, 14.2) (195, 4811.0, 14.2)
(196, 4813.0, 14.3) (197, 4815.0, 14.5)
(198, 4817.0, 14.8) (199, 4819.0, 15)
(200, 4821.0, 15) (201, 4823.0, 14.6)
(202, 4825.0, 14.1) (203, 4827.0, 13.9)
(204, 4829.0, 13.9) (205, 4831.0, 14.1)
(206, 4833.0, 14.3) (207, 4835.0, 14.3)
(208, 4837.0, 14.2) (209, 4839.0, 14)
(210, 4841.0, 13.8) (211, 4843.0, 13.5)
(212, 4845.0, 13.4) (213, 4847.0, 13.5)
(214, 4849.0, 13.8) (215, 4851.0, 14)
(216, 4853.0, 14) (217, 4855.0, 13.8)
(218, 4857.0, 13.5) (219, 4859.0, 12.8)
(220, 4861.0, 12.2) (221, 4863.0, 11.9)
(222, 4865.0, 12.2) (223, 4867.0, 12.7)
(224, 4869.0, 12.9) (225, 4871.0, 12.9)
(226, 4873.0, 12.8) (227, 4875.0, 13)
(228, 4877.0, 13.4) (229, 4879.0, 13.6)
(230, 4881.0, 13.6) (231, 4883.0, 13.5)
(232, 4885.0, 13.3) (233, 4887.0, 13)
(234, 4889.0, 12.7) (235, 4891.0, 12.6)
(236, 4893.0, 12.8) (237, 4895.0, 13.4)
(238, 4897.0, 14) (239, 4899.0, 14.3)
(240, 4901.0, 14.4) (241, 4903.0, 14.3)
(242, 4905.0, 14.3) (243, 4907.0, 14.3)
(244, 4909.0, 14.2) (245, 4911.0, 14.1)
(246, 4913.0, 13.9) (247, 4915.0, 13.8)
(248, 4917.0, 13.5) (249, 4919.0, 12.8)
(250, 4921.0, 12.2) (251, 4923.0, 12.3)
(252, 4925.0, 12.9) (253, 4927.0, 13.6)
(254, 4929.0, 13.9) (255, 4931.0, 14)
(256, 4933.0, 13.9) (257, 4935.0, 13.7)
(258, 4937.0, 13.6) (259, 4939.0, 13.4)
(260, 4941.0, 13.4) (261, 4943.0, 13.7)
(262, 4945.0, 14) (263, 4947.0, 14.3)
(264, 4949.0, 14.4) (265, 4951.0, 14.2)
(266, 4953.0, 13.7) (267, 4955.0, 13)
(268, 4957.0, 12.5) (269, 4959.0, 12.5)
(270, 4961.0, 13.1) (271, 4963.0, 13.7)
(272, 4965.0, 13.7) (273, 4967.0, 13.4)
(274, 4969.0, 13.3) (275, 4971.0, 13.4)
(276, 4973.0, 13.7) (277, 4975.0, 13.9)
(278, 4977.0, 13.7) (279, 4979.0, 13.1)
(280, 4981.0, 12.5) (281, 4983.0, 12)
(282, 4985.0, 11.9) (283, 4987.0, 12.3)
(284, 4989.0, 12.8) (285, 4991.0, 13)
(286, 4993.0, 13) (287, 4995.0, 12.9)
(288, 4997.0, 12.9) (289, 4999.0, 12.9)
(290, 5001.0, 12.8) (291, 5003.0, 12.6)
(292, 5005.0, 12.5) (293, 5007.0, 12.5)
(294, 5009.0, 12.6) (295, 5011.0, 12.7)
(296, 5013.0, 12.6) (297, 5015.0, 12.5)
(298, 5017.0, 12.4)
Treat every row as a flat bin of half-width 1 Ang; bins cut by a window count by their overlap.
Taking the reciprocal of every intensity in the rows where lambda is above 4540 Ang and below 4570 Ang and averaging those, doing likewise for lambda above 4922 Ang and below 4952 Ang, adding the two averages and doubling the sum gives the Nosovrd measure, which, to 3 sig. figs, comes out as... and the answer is 0.292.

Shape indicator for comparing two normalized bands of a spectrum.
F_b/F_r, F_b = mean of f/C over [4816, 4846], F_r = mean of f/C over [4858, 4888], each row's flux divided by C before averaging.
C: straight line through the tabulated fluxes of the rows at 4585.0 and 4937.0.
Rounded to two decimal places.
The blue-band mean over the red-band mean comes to 1.10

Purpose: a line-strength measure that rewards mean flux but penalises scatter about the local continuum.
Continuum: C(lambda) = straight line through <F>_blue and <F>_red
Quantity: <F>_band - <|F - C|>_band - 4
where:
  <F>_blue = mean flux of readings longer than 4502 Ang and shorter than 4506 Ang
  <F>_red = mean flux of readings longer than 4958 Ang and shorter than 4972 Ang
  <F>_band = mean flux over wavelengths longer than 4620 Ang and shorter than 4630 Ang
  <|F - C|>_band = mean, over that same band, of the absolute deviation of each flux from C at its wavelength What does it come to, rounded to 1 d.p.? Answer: 9.7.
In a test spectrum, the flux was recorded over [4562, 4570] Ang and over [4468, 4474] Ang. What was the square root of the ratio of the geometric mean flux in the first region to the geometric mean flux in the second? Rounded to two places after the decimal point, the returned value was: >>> 1.07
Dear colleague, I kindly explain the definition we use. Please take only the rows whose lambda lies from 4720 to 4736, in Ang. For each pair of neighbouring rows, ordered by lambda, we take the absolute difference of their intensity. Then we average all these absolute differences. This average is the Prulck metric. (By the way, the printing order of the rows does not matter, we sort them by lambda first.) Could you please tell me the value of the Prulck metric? 0.21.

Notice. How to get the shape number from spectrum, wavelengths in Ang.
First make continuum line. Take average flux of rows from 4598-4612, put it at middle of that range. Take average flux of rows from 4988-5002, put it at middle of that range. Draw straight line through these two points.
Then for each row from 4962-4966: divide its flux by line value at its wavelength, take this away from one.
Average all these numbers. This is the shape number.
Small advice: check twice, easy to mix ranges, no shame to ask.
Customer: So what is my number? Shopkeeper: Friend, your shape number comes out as -0.06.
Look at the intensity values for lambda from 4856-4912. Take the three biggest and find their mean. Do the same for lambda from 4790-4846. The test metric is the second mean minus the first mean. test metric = 0.6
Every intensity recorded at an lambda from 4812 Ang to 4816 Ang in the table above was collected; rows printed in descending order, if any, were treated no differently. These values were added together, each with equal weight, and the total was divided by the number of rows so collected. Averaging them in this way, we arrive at 14.4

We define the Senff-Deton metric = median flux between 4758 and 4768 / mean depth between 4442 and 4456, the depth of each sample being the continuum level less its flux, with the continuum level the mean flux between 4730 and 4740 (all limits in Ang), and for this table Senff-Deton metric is 10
